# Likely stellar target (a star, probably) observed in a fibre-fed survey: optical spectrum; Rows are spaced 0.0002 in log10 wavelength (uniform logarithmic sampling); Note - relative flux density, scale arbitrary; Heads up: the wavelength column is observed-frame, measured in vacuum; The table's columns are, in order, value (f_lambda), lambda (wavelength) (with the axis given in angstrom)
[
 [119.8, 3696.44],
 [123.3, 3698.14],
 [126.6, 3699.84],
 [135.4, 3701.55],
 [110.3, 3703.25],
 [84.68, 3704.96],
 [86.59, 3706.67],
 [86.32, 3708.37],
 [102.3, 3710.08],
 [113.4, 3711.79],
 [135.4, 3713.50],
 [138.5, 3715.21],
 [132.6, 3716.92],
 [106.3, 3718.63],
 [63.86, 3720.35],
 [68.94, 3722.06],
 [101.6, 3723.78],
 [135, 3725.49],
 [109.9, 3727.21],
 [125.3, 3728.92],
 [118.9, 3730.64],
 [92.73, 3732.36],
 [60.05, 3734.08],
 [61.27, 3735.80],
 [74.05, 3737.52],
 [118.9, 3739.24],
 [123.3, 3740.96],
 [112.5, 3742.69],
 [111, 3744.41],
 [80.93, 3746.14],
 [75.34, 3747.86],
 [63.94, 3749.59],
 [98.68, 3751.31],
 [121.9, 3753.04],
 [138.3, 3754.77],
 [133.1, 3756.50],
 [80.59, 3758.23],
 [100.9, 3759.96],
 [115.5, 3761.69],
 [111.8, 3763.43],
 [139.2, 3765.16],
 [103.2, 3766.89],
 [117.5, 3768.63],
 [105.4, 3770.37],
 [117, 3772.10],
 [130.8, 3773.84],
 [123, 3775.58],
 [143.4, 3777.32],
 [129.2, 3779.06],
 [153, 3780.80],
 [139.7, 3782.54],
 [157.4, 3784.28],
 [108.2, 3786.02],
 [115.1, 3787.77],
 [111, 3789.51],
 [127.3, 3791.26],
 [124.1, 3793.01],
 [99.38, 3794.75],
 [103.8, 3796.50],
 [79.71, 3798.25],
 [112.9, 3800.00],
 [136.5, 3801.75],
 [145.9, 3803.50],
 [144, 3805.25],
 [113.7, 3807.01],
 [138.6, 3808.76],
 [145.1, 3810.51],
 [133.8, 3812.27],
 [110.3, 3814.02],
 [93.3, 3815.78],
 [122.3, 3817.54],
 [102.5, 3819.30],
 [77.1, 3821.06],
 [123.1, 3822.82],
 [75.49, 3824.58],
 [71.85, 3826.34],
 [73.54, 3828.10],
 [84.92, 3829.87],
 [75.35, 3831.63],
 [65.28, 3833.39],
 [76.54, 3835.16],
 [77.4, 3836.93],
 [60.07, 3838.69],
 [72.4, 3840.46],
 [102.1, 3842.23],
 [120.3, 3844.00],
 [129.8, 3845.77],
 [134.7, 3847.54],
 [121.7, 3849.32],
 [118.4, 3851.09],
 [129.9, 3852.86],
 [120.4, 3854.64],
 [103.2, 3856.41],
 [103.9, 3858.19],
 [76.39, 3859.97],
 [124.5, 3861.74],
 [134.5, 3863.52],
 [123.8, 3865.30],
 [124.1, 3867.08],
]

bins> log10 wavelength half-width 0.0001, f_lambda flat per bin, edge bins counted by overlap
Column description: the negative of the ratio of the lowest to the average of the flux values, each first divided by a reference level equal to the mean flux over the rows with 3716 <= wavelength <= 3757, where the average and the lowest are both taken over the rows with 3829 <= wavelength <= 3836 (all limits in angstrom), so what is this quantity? -0.864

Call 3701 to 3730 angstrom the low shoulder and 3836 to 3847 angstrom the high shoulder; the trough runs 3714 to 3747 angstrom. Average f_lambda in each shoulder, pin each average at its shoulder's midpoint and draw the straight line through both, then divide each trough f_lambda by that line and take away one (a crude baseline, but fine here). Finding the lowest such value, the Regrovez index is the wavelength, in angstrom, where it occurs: 3734.08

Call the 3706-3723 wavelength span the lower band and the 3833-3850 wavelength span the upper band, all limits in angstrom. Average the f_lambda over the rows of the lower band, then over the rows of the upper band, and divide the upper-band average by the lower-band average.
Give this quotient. 0.93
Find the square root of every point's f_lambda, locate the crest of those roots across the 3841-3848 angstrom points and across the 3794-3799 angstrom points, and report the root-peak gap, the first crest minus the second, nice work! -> 1.4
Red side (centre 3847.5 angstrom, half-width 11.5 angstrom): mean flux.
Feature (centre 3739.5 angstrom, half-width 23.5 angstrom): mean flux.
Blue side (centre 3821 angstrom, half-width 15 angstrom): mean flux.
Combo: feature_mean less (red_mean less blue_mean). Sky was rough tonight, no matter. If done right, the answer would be 93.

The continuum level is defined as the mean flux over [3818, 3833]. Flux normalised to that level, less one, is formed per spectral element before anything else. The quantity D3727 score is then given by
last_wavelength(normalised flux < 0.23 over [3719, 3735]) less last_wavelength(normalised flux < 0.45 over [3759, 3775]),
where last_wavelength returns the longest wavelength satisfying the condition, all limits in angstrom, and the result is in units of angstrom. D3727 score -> -38.0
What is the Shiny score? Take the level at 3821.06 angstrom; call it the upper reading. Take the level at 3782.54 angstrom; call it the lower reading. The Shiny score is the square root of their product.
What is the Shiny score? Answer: 104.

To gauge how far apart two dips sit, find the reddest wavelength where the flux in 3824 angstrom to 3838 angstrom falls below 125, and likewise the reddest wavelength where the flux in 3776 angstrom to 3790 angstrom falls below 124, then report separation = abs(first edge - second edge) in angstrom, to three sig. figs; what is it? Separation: 47.4 angstrom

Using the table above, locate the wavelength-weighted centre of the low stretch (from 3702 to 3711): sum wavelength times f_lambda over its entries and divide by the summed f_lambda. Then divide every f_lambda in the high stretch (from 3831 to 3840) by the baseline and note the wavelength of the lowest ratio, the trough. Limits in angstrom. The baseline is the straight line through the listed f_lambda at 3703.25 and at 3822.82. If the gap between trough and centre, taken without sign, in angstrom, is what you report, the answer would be 132.1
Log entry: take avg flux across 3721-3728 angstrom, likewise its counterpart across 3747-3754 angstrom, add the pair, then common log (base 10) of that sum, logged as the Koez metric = 2.29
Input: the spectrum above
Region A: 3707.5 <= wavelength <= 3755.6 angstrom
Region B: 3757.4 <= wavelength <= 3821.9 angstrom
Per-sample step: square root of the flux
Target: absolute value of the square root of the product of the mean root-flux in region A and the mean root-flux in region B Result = 10.5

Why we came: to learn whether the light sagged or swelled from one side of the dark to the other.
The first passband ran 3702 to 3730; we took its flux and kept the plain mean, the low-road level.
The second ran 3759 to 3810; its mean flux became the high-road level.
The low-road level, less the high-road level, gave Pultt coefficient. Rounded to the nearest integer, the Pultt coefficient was -16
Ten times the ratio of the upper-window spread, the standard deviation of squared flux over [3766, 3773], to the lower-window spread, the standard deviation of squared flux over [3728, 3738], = 3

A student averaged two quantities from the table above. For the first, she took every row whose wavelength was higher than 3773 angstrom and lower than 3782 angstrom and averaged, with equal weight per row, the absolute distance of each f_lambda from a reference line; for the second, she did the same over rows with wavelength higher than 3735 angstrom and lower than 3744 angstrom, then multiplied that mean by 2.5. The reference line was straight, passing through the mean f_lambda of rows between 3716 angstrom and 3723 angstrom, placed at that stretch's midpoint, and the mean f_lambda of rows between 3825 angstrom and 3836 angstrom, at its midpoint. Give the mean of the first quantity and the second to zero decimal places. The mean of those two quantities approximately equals 59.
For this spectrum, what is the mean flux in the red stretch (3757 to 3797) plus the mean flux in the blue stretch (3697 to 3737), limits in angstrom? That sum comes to 225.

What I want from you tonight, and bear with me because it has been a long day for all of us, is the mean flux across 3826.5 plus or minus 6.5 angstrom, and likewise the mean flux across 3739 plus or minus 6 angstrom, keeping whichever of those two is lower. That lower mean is 83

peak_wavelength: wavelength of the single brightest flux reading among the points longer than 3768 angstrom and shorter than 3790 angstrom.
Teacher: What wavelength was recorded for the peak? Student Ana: 3784.28 angstrom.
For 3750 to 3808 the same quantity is 3784.28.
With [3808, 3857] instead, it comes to 3810.51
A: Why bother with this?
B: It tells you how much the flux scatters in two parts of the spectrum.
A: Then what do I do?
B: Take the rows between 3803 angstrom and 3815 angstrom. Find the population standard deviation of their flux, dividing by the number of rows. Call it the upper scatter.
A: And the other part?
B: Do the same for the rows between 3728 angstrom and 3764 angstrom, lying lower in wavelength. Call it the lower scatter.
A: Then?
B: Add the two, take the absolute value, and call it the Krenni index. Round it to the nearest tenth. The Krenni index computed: 37.9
